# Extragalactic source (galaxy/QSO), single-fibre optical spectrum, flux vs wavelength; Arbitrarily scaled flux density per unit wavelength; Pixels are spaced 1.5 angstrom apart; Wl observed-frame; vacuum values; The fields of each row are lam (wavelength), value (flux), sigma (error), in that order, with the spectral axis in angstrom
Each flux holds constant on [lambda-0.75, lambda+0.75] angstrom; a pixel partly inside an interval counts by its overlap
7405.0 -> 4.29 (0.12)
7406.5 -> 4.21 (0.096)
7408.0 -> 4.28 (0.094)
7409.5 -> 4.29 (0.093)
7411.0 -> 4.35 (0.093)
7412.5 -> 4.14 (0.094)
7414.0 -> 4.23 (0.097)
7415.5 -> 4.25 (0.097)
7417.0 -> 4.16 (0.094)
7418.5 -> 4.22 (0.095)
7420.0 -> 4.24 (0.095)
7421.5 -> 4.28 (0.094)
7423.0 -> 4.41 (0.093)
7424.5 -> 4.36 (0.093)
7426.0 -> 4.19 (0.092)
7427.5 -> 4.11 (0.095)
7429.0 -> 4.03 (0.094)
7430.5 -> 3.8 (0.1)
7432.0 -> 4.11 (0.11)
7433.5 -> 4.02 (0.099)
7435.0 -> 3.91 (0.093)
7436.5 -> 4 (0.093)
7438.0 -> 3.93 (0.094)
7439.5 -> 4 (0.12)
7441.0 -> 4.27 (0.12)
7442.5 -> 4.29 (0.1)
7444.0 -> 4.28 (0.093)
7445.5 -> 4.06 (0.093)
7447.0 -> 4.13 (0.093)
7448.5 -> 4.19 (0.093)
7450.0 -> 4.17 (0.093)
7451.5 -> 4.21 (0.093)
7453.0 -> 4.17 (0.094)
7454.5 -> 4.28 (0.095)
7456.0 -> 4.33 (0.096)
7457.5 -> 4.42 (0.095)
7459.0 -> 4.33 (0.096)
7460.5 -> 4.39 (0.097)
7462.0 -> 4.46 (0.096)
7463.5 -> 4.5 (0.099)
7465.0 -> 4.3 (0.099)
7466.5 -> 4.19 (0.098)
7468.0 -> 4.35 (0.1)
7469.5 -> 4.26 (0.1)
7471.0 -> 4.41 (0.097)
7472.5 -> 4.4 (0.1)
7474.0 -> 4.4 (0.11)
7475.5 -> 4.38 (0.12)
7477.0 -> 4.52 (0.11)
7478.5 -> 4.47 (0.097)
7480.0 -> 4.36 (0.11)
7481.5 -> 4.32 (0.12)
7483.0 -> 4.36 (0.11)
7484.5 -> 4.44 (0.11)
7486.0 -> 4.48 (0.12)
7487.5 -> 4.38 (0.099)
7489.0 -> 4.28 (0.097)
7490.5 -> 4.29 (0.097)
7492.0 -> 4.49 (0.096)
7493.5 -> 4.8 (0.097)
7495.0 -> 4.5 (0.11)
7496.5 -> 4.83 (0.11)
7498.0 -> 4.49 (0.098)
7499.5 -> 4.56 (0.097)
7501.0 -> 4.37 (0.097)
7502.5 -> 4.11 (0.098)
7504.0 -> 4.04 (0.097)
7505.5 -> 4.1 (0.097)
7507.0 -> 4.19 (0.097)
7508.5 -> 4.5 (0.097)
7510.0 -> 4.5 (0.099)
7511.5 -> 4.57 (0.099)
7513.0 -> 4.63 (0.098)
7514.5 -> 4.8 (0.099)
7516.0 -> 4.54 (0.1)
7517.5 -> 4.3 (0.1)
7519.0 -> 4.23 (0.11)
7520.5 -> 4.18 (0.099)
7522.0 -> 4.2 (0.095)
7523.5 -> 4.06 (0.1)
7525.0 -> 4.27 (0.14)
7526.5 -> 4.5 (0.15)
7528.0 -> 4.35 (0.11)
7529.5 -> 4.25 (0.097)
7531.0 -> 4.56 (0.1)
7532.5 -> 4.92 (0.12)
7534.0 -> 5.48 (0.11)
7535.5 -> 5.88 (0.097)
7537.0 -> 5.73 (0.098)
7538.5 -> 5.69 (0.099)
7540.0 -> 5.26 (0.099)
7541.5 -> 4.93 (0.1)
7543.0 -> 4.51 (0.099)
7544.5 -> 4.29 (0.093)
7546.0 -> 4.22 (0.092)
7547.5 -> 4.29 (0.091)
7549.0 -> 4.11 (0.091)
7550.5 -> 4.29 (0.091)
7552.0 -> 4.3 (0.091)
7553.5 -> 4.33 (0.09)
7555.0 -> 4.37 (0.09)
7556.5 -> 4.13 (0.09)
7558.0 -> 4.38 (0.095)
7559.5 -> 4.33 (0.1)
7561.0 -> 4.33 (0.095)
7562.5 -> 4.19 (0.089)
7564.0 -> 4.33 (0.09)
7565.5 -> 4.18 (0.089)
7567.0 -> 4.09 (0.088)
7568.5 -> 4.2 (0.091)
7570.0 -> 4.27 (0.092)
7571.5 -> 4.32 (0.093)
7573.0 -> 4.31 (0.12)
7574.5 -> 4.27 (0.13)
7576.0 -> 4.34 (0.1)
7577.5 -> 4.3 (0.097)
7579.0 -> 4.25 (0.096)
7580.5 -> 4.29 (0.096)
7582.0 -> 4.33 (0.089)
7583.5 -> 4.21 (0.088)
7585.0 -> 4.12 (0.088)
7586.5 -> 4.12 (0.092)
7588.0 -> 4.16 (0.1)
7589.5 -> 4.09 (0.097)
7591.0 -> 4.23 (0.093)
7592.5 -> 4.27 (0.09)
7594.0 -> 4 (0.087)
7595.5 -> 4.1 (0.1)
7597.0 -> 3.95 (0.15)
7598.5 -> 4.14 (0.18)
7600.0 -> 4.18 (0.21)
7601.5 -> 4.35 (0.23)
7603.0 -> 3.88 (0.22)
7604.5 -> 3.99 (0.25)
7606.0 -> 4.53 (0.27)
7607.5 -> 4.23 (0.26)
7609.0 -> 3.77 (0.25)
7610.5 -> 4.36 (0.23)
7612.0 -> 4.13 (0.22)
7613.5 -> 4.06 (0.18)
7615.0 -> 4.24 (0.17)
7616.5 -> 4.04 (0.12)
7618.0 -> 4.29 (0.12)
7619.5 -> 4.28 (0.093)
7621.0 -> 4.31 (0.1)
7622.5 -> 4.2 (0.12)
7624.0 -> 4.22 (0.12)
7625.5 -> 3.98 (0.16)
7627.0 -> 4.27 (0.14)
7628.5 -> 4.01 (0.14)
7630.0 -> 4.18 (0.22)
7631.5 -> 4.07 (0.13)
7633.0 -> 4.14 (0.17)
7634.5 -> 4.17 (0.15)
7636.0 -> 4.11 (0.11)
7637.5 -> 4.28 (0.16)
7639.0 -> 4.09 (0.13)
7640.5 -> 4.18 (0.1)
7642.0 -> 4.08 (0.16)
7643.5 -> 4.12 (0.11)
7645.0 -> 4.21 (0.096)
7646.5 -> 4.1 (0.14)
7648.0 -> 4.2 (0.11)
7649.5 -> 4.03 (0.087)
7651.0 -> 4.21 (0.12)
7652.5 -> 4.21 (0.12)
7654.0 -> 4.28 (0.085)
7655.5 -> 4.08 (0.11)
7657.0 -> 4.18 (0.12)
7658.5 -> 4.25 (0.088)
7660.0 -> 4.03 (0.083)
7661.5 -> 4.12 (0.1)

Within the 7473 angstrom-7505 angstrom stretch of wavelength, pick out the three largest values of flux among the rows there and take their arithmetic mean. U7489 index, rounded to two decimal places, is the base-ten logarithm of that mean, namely 0.67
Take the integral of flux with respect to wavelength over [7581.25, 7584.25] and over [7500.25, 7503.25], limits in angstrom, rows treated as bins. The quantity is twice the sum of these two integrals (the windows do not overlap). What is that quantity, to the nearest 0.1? 51.1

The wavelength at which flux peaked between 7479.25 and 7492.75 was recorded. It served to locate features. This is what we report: 7492.0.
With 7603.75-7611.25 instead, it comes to 7606.0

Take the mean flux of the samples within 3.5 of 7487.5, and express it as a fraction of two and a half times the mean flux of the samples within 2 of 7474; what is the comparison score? 0.398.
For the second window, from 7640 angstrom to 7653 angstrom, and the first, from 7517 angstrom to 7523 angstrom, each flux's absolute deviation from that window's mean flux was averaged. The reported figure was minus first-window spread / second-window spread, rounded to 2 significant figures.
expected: -0.64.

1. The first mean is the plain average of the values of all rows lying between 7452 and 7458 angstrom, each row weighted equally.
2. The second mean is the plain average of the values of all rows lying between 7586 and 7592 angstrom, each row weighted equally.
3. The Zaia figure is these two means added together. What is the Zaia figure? 8.45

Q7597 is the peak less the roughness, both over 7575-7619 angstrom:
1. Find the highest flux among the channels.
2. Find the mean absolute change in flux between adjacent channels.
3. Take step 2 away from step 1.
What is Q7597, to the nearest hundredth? 4.35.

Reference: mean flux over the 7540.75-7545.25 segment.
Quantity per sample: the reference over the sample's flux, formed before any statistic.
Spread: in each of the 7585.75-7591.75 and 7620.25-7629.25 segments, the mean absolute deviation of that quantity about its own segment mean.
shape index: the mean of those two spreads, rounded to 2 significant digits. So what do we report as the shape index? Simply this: 0.021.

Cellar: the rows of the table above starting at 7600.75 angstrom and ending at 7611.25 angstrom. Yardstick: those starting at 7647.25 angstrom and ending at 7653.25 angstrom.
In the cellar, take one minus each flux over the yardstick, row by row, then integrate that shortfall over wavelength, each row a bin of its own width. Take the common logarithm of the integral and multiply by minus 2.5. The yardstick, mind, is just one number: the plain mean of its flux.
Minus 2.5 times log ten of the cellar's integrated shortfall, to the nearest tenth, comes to 5.0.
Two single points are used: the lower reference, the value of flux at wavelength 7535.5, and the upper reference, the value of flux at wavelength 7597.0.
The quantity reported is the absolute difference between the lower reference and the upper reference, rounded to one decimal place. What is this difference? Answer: 1.9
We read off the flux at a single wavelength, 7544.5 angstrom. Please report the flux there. 4.29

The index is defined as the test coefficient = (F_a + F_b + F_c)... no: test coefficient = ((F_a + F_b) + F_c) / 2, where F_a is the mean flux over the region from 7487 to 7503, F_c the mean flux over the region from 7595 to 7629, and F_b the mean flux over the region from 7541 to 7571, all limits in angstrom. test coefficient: 6.46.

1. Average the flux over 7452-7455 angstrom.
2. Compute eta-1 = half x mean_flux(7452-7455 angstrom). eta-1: 2.11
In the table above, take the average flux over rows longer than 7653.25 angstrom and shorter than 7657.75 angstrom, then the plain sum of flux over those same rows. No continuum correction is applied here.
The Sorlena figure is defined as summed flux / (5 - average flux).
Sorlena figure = 15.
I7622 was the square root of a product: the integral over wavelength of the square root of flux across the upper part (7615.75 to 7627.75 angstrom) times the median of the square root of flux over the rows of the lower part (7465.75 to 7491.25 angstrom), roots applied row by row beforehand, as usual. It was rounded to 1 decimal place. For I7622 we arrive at 7.2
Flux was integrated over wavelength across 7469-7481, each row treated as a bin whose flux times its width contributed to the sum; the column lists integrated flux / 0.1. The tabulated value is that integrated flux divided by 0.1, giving 528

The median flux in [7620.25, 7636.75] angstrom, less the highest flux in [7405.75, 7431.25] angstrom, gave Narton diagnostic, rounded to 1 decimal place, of -0.2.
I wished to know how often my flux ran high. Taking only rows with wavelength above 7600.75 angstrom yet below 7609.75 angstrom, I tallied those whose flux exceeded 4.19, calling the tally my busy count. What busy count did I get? 3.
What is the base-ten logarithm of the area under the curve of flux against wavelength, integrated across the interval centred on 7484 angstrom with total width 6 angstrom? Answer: 1.42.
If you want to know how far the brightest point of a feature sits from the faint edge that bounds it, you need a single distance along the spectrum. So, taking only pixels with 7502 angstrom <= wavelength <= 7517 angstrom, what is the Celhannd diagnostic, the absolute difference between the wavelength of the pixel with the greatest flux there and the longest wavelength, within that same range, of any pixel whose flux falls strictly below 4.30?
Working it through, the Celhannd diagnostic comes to 7.5 angstrom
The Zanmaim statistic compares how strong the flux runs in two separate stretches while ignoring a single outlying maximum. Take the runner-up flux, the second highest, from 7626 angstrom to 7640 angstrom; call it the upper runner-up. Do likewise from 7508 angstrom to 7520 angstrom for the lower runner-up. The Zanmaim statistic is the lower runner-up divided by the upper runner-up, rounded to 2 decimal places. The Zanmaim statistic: 1.08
